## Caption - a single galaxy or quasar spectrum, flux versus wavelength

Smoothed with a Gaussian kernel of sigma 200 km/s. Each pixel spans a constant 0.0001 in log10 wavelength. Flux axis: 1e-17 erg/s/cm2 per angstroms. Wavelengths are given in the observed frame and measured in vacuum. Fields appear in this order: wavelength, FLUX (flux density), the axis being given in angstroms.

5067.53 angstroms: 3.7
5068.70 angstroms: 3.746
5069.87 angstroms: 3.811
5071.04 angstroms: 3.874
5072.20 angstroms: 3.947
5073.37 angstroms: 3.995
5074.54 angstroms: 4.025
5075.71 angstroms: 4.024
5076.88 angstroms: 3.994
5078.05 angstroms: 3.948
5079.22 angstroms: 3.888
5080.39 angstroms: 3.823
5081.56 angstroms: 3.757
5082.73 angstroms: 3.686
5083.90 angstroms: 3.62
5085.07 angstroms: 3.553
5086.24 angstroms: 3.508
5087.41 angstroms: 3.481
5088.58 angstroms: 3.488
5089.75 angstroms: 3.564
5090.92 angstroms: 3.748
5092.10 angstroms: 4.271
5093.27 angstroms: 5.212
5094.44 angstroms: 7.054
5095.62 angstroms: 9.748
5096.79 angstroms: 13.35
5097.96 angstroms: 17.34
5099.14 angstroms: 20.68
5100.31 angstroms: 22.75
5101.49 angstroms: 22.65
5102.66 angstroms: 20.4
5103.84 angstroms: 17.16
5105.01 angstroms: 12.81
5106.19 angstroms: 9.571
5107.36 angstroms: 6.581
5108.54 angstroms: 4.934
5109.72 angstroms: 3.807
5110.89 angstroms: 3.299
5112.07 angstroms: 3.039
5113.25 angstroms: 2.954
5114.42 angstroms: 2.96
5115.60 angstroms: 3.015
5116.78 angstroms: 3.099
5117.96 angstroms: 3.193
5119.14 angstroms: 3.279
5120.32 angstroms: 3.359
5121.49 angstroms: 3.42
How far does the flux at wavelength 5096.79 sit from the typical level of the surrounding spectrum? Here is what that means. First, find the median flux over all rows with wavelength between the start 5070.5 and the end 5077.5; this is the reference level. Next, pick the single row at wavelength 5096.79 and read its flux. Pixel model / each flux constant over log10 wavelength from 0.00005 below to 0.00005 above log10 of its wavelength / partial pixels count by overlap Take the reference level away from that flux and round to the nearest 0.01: 9.36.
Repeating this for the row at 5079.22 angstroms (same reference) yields -0.11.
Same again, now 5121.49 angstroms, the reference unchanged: -0.57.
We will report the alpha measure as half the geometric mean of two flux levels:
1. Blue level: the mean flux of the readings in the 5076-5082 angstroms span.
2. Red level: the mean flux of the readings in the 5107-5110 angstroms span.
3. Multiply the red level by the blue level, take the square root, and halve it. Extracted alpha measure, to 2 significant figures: 2.2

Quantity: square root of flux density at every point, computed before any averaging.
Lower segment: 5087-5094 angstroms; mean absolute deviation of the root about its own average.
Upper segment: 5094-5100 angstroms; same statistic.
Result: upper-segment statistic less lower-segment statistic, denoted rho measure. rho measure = 0.46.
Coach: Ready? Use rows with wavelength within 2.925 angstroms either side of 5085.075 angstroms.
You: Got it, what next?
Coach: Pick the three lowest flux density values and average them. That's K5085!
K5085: 3.5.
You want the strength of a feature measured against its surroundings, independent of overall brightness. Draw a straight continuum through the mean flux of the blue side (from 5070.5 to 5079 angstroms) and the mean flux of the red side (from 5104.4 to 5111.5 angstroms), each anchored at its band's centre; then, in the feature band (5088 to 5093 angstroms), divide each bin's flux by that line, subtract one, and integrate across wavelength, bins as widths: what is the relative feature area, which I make -1.4 angstroms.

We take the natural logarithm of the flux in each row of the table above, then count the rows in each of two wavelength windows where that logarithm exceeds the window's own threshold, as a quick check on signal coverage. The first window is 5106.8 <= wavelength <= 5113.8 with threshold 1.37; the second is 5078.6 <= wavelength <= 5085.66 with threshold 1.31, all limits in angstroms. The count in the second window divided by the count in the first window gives 1.5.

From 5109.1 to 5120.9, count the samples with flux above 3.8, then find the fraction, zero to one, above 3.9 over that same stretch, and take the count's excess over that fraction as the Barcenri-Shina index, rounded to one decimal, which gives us 1.0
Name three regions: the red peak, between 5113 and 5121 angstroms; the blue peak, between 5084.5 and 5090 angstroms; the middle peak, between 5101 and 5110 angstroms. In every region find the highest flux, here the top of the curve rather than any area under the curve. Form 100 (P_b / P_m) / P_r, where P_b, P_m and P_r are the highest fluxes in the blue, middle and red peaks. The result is 4.7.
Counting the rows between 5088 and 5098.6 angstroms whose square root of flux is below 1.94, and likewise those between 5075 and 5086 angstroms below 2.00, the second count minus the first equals 5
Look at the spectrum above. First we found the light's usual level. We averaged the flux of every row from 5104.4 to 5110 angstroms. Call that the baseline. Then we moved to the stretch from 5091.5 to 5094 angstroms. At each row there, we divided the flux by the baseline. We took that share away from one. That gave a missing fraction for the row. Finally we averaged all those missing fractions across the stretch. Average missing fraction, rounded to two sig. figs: 0.37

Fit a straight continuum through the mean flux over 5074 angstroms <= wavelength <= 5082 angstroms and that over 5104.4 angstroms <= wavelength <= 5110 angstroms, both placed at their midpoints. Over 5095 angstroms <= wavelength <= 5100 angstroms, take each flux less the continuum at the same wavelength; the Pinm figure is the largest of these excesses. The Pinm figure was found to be 14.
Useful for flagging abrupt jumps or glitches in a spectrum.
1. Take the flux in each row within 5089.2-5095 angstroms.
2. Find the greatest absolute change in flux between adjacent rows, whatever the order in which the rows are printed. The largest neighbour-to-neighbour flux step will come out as 1.8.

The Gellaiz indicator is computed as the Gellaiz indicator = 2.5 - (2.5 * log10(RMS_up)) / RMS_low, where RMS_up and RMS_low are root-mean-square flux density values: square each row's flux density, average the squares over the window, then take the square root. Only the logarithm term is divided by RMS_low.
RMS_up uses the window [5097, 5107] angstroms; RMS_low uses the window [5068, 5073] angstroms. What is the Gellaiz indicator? 1.68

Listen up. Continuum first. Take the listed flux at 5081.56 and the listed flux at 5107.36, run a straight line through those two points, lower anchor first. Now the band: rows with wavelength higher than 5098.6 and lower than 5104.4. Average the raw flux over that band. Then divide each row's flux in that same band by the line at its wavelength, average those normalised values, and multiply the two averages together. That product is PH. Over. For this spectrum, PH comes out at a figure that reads 73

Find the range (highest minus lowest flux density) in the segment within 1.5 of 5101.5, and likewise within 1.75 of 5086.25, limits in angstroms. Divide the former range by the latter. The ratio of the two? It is 33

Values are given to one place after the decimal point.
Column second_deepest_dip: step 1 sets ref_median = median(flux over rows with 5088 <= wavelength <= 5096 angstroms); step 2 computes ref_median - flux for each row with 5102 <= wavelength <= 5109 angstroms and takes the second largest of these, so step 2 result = -2.3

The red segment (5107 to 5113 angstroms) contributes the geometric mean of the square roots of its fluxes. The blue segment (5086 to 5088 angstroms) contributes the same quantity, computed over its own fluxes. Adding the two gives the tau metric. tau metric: 3.9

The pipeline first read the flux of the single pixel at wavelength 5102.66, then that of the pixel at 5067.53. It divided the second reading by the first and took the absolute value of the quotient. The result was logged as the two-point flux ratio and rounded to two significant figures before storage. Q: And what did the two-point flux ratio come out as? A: 0.18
